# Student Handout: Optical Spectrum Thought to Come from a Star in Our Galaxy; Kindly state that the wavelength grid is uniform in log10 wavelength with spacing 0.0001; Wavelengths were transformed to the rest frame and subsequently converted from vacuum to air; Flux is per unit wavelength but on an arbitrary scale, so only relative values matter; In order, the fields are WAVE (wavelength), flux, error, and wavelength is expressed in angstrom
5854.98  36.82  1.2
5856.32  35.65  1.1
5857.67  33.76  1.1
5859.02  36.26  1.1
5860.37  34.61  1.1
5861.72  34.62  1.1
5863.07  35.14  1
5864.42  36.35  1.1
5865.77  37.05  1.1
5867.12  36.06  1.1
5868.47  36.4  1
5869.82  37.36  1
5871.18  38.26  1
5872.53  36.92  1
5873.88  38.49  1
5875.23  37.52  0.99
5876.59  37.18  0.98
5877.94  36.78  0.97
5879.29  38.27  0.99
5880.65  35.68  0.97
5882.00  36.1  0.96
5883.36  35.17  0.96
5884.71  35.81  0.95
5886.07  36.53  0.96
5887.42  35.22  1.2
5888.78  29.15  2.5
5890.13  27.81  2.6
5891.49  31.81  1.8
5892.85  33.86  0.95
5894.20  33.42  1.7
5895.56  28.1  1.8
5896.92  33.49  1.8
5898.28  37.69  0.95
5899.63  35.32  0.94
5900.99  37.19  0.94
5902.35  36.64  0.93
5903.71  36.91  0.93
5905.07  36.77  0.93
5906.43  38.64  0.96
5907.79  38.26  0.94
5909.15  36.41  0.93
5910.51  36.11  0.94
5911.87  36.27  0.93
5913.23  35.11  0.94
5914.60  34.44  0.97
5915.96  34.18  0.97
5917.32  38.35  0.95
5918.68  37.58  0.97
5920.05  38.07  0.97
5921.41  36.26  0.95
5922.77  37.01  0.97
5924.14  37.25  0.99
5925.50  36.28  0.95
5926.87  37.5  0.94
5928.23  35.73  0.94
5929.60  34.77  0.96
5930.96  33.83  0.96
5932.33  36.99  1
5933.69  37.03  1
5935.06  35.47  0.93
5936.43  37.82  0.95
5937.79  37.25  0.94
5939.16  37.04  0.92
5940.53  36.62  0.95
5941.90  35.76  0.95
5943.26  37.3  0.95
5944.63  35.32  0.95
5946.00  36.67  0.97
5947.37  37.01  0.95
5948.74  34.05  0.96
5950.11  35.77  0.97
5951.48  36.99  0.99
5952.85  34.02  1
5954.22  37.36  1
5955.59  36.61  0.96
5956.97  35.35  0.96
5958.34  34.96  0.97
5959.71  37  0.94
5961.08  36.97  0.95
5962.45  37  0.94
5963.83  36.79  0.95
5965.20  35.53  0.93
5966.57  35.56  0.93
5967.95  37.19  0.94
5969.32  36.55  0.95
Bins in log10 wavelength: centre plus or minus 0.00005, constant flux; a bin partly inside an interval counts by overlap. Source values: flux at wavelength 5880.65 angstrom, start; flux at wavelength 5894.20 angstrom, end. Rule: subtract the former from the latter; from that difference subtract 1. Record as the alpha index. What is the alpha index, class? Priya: -3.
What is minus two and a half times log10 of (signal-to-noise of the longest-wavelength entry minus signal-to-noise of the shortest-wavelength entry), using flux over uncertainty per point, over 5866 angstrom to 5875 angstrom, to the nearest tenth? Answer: -1.9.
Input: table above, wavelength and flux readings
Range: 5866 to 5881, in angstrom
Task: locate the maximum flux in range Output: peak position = 5873.88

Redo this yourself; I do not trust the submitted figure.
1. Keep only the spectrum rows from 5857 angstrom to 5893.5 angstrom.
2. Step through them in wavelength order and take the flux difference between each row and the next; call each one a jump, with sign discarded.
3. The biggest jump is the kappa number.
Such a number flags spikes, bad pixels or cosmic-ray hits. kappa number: 6.1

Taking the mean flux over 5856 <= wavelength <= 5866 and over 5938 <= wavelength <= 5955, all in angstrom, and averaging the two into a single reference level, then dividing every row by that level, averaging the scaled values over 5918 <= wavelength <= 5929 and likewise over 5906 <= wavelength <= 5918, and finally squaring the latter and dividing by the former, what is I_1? 1.00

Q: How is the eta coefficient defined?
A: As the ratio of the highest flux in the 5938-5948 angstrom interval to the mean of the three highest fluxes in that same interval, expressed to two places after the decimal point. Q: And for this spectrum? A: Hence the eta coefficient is 1.00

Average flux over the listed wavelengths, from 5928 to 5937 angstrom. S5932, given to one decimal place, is 35.9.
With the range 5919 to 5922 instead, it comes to 37.2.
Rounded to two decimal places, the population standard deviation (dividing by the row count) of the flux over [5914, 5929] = 1.32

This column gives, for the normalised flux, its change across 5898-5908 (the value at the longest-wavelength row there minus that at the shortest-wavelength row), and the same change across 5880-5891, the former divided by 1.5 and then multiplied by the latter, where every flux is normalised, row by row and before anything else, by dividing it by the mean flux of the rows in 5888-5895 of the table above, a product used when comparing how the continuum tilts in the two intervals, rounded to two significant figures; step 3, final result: -0.0031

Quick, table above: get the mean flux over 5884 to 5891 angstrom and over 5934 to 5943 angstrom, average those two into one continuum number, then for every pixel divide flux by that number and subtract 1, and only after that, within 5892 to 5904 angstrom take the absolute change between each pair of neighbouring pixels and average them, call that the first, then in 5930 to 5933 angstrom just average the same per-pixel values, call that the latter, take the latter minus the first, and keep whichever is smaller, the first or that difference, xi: -0.06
